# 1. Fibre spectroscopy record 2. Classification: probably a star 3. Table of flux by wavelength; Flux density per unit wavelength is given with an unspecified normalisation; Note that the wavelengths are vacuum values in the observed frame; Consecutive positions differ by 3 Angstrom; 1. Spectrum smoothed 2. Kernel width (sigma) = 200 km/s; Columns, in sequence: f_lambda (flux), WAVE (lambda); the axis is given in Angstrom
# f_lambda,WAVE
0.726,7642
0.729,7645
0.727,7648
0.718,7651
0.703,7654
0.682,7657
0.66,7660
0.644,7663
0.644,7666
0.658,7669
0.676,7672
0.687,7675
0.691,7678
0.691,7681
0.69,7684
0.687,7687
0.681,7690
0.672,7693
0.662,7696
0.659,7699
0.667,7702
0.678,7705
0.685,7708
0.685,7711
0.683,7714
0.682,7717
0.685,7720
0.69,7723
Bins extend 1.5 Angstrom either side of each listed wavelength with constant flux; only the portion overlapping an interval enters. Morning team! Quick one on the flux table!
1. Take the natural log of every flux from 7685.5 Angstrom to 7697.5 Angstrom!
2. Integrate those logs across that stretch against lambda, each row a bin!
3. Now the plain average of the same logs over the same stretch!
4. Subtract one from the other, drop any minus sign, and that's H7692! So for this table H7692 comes 4.3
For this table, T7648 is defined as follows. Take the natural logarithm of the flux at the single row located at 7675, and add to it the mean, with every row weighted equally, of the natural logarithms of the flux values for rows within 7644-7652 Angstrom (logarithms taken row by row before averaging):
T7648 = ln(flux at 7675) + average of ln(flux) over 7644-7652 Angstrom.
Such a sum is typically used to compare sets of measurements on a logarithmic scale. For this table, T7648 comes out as -0.697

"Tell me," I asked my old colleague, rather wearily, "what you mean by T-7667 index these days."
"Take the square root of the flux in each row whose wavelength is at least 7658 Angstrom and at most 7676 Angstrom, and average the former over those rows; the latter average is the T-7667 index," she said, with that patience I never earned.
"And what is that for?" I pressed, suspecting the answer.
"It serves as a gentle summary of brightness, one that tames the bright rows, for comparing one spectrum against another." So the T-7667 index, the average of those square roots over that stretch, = 0.813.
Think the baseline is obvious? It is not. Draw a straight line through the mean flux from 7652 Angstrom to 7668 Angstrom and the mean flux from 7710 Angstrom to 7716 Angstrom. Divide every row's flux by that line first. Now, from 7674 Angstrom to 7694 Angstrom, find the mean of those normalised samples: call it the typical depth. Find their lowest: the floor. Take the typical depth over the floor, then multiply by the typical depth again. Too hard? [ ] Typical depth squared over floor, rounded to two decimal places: 1.04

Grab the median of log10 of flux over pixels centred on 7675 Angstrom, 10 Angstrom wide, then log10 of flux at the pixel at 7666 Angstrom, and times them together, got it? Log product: 0.0312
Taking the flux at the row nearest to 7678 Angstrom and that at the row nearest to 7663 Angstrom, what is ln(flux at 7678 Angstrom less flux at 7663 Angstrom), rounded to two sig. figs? -3.1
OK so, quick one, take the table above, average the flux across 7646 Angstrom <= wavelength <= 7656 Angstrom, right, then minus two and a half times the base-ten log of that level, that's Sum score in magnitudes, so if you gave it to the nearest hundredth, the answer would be 0.36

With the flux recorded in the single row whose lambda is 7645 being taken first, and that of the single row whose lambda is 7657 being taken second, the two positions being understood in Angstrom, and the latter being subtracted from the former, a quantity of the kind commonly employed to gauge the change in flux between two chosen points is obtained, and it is 0.047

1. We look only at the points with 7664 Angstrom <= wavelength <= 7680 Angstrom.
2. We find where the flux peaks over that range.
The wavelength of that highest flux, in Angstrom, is 7678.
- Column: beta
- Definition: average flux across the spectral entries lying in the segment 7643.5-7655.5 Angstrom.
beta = 0.719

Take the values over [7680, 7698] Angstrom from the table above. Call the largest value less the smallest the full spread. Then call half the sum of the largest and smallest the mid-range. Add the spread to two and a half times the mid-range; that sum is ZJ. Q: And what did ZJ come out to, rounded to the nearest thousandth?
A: 1.720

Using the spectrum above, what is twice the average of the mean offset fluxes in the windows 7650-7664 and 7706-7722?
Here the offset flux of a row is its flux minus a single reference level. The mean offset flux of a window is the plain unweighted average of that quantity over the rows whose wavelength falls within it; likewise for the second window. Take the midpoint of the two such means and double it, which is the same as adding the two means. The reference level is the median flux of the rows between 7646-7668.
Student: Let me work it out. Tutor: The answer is 0.001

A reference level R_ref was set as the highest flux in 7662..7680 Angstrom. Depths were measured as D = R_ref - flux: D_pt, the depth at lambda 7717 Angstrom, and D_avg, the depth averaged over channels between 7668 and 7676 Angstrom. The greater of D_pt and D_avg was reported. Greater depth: 0.017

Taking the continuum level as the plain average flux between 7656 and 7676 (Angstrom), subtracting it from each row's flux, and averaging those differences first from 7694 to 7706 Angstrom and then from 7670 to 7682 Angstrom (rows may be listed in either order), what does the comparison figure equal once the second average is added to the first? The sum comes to 0.024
